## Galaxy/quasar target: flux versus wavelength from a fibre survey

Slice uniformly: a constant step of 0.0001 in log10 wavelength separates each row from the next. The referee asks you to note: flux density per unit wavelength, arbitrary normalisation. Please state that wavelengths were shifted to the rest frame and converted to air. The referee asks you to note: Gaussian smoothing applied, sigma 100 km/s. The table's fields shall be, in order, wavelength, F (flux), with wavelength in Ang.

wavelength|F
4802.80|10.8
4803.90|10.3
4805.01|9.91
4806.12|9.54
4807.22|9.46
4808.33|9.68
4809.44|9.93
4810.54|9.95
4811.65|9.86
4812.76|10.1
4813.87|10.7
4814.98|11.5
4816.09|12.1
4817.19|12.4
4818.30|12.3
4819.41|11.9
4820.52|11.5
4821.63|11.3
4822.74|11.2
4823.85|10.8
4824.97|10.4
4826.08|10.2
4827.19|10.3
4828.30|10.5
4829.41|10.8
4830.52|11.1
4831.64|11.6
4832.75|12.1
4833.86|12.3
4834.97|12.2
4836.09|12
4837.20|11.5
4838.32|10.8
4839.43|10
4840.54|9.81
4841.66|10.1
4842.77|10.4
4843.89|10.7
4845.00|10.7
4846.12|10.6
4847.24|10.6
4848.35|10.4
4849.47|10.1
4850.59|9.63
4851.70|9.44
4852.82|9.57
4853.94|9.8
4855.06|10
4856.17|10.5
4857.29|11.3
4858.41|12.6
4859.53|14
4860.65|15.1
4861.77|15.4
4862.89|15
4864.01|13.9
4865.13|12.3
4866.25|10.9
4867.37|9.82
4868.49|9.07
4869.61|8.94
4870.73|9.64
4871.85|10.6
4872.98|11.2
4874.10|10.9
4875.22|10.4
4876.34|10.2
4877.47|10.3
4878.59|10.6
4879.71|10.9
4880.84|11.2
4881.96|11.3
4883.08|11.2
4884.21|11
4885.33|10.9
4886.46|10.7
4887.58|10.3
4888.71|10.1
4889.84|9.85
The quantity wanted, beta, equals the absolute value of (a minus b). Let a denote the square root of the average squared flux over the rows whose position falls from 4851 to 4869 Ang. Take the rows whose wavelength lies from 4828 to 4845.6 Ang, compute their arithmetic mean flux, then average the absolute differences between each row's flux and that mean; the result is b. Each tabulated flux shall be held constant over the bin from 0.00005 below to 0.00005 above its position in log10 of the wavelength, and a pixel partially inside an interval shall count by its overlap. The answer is 11.3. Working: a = 12.0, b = 0.69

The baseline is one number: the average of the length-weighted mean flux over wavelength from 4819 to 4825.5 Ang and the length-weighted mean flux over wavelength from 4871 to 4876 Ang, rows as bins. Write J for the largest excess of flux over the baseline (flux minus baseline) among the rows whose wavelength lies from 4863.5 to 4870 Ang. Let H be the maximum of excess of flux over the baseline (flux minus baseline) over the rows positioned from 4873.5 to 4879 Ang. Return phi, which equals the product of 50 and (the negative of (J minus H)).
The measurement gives -150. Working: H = 0.0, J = 3.0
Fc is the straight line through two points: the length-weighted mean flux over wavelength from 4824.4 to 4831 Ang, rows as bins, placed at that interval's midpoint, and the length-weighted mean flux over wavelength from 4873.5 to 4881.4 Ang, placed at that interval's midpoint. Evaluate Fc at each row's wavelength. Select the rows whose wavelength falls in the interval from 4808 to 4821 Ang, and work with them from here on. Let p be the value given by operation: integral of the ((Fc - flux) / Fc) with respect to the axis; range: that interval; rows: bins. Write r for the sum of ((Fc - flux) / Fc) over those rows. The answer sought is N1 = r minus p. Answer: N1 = 0.07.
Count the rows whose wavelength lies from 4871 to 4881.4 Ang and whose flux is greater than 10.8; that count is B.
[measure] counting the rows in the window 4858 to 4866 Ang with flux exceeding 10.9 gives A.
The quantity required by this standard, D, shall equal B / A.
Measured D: 0.57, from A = 7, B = 4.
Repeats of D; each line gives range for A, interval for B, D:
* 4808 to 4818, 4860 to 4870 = 2.00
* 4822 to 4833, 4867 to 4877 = 0.50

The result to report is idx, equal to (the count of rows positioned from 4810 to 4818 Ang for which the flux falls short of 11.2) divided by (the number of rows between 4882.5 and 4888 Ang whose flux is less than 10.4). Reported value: 4.0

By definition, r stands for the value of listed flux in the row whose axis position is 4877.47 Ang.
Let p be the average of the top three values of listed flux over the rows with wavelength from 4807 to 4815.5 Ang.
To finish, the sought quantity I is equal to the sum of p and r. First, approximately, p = 10.8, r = 10.3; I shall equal 21.1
